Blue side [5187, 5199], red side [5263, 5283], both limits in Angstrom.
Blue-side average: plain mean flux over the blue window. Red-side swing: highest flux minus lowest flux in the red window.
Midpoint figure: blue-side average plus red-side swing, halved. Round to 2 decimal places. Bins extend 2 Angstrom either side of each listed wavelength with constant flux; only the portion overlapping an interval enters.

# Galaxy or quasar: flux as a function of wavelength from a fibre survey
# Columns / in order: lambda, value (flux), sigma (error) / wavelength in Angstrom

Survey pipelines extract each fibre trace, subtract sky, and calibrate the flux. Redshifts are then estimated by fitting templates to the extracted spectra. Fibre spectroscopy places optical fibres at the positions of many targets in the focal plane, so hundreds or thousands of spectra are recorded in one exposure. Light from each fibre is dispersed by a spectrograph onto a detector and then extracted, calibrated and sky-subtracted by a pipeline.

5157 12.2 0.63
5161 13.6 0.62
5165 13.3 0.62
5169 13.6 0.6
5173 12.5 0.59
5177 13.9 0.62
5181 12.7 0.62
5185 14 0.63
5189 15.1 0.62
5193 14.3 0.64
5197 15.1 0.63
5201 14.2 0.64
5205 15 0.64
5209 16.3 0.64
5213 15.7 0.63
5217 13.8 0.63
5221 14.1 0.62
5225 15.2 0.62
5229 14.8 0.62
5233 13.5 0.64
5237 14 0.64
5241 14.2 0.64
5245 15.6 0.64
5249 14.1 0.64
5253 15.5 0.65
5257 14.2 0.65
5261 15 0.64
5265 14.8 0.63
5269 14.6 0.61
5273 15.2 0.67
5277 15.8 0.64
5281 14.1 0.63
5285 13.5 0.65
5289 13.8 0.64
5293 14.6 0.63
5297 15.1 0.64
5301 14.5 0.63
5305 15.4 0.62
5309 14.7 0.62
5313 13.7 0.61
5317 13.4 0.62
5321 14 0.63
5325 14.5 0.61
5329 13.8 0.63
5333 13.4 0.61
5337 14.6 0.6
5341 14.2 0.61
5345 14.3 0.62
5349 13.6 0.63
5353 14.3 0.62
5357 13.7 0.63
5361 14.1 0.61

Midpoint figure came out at 8.27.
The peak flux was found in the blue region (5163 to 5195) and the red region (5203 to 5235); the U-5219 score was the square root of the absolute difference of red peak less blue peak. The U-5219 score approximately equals 1.10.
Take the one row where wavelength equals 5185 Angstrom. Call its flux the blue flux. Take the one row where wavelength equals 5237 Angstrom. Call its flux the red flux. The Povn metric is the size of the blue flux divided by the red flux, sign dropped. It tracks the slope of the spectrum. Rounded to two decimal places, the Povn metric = 1.00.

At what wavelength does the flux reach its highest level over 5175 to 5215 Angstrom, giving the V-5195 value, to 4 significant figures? 5209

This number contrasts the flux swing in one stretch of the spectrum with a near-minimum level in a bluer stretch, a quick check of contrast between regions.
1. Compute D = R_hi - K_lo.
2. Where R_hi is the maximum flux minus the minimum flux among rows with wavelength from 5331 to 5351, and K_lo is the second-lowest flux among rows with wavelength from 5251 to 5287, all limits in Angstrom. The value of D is -12.9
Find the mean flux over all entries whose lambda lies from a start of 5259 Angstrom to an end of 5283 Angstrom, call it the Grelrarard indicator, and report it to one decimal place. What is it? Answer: 14.9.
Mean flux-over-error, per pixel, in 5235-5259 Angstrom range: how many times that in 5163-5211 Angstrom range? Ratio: 1.000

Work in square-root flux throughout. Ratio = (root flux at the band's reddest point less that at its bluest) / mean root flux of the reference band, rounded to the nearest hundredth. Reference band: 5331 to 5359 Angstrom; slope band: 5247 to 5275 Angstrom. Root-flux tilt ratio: 0.04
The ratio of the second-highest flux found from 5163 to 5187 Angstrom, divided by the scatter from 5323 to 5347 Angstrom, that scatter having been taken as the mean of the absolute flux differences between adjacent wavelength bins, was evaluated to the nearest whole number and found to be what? 25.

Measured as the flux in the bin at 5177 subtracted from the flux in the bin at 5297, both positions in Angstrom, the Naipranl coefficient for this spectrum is 1.2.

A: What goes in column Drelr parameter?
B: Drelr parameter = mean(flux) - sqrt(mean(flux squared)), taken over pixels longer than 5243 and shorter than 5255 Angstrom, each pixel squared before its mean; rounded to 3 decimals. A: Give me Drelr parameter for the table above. -0.016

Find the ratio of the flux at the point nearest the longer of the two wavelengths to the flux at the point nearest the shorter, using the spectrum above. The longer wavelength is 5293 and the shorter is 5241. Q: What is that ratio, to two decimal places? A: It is 1.03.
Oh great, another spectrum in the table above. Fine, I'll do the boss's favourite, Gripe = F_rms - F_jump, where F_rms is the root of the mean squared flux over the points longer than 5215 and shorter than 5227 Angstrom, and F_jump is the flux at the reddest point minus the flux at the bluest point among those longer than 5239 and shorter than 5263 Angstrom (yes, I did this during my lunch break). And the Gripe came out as 13.6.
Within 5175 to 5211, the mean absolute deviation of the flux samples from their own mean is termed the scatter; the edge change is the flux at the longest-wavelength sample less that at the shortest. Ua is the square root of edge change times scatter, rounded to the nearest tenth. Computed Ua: 1.4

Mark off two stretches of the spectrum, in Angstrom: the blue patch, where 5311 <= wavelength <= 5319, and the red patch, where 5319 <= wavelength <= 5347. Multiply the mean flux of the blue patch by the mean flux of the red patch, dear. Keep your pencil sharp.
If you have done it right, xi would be 191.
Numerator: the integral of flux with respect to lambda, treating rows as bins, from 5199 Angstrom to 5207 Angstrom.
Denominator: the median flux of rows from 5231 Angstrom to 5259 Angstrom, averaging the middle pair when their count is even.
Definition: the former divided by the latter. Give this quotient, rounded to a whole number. 8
